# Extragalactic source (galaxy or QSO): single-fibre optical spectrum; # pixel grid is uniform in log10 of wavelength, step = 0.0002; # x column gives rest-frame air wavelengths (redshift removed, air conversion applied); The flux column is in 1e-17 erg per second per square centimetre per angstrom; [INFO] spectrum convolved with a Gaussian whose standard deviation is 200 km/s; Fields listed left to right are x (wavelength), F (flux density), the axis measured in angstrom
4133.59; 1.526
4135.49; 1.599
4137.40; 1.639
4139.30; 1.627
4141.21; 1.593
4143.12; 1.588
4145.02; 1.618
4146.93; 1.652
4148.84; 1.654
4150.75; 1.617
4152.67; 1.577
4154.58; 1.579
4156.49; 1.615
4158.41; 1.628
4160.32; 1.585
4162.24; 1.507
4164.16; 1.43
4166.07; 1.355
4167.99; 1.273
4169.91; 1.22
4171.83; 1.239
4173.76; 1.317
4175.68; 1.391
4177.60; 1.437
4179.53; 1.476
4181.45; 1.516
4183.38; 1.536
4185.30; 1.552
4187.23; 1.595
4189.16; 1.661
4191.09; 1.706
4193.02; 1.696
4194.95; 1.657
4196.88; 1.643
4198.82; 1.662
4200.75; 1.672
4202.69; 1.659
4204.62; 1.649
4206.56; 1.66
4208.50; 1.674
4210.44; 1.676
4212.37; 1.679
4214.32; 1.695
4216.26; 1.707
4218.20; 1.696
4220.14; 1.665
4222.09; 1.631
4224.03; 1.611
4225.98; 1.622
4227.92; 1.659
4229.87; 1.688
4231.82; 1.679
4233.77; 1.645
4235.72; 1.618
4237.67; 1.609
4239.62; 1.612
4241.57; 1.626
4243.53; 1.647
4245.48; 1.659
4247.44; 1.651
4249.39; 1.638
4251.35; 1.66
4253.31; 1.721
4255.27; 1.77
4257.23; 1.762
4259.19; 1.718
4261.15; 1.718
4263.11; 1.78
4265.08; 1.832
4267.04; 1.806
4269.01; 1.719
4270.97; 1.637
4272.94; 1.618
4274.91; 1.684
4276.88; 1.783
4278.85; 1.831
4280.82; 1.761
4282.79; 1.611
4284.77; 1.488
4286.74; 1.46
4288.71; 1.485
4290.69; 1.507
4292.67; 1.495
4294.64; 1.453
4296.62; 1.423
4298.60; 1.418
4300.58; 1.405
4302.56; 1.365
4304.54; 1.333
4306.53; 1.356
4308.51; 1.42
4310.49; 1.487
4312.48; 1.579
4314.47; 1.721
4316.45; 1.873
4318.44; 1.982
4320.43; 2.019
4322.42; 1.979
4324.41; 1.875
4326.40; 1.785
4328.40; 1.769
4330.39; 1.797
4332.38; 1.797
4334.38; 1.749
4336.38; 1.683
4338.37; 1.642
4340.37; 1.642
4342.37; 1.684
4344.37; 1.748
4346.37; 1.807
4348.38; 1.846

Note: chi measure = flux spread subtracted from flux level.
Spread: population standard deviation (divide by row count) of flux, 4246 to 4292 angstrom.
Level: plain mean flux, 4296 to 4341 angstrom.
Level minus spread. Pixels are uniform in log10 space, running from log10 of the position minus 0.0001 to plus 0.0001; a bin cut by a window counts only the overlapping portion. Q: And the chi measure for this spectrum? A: 1.55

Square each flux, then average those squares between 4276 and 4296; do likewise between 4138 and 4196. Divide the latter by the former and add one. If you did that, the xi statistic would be 1.9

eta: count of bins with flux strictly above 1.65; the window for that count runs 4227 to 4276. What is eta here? 16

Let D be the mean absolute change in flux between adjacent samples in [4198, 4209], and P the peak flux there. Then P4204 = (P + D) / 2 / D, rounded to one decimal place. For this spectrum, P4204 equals 72.7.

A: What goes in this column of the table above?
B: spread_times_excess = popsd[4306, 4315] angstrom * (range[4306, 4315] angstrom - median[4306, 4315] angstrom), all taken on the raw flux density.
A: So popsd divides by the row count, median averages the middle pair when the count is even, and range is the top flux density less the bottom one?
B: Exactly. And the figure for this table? -0.14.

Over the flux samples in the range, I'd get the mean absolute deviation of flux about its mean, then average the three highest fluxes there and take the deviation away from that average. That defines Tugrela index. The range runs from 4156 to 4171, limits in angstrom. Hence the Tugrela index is 1.48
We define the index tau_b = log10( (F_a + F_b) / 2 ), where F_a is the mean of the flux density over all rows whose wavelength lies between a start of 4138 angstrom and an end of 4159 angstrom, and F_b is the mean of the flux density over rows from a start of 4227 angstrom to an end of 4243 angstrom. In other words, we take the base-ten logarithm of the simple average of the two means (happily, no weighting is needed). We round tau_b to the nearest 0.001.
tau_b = 0.212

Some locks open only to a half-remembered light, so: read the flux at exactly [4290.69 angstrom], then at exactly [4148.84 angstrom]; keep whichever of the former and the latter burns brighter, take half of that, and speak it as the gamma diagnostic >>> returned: 0.827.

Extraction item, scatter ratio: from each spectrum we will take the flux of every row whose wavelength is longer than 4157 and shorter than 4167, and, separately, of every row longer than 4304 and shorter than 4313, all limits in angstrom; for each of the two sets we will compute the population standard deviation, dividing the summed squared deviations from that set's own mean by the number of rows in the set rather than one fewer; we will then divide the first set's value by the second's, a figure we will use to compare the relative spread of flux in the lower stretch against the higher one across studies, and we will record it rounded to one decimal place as 1.1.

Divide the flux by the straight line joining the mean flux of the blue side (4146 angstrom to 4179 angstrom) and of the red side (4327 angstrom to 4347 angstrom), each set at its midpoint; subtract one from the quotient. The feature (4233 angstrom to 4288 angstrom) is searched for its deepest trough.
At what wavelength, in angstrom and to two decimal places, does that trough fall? 4286.74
